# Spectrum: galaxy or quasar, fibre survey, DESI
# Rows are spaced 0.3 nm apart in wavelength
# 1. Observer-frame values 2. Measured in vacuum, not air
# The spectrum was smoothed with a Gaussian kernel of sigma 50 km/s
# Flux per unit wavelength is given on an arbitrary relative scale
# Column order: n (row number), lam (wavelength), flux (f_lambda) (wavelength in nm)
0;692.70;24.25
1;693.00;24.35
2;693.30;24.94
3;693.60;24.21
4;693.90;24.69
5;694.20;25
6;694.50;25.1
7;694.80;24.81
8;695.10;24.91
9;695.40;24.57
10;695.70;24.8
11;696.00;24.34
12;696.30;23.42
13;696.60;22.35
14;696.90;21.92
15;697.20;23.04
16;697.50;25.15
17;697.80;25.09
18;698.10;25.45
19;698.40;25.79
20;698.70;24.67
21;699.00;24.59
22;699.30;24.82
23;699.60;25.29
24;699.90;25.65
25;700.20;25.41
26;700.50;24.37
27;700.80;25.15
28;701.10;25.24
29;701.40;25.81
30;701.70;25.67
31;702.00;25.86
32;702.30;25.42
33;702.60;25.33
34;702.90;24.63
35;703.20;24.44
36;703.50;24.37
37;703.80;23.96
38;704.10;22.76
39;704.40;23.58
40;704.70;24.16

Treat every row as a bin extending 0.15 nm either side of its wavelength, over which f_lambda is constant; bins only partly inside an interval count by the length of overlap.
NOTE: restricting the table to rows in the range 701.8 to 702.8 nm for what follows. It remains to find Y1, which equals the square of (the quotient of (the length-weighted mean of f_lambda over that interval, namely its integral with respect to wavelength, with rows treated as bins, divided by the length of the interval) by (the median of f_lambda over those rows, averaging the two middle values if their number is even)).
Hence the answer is 1.01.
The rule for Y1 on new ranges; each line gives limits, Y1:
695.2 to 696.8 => 0.96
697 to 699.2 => 0.97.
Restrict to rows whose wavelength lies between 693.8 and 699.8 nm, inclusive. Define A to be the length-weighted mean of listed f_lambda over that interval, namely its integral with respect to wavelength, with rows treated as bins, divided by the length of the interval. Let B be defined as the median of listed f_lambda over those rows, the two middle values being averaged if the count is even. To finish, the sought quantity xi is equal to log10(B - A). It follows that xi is -0.51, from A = 24.50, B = 24.8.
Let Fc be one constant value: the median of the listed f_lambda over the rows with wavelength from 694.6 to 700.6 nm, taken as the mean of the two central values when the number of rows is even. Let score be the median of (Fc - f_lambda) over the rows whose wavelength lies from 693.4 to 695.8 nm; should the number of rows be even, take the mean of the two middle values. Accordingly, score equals 0.00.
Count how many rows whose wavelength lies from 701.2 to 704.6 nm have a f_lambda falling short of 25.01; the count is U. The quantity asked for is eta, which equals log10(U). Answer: 0.78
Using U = 6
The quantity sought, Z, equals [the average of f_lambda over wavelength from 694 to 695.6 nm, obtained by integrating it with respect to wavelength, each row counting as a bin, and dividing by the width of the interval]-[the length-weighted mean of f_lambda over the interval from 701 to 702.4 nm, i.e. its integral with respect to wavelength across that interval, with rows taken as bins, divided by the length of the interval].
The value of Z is -0.7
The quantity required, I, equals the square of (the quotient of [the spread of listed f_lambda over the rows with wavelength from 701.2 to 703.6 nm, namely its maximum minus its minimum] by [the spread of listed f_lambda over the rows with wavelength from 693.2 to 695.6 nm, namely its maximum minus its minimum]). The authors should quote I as 2.80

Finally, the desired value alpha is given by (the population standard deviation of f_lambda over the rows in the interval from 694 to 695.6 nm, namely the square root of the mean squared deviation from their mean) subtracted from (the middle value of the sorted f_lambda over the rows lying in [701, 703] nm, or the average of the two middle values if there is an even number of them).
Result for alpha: 25.2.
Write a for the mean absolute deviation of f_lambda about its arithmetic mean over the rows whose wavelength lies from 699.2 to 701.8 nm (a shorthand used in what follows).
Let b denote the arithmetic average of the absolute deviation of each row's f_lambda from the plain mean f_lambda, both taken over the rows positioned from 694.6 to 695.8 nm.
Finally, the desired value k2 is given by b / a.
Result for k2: 0.3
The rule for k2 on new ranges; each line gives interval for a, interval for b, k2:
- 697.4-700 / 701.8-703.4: 1.4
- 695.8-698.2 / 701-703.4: 0.3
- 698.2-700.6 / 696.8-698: 2.9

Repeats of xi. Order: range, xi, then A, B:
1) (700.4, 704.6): -0.87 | 24.75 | 24.9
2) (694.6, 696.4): -0.79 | 24.52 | 24.7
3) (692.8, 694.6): -0.91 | 24.69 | 24.8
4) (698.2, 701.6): -1.18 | 25.17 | 25.2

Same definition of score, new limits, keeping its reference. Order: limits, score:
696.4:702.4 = -0.39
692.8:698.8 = 0.06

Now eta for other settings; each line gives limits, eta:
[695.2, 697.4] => 0.85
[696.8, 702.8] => 0.78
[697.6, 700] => 0.48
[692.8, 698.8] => 1.18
